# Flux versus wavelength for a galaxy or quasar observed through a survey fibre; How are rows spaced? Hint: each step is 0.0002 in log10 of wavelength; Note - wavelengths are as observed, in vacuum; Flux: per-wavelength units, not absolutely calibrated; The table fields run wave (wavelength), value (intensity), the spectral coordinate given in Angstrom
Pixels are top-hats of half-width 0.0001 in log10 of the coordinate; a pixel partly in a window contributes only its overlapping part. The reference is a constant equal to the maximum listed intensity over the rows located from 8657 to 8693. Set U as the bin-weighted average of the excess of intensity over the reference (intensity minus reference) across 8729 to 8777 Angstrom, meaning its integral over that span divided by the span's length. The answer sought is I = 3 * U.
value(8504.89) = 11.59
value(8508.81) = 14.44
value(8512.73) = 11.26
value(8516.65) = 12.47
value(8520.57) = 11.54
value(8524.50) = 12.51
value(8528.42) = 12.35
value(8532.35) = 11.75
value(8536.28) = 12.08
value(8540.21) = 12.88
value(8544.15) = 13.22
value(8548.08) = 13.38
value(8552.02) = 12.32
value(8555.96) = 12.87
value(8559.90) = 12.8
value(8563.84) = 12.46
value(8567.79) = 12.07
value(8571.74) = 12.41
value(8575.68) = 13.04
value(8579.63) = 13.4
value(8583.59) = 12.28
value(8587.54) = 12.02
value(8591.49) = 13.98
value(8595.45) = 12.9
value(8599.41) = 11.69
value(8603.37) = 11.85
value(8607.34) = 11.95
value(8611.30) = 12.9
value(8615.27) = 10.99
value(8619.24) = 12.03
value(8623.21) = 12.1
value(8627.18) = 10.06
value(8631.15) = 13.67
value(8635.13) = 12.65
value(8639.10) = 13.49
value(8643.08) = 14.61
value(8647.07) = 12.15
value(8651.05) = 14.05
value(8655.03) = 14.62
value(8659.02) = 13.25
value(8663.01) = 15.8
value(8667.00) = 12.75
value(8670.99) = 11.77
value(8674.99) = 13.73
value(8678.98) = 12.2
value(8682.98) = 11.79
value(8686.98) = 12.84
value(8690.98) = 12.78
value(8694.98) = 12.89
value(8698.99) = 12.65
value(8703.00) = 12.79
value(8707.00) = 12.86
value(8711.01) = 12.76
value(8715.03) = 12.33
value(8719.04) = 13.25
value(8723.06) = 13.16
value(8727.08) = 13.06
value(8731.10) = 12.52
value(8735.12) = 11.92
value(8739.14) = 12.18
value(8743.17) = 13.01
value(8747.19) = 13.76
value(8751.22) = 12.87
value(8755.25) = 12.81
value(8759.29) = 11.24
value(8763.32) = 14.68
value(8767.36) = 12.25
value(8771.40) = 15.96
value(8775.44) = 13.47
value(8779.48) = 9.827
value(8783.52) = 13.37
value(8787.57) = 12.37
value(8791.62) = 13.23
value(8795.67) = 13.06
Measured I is -8.2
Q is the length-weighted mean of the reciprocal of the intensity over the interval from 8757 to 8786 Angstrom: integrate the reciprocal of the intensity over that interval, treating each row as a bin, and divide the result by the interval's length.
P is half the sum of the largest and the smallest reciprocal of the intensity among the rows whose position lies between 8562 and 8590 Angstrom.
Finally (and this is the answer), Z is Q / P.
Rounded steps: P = 0.079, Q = 0.0789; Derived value 1.00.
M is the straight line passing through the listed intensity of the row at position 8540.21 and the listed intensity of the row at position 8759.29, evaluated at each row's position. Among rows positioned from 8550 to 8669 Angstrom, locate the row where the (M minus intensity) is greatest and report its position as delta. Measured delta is 8627.18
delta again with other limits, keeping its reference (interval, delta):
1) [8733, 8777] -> 8759.29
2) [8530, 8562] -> 8532.35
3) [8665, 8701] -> 8670.99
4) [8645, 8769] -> 8670.99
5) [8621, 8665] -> 8627.18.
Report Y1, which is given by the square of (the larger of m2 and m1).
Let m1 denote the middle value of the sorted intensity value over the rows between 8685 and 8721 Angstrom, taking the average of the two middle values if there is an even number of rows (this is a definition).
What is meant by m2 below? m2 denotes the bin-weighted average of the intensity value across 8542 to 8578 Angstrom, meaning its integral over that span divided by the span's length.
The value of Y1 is 164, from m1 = 12.8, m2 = 12.7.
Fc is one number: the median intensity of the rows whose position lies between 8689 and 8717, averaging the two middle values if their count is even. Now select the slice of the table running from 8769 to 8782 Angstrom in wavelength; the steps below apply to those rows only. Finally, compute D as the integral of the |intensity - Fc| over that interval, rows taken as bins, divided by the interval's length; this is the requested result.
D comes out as 2.2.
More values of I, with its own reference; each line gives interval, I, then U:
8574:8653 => -9.6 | -3.2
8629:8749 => -8.3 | -2.8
